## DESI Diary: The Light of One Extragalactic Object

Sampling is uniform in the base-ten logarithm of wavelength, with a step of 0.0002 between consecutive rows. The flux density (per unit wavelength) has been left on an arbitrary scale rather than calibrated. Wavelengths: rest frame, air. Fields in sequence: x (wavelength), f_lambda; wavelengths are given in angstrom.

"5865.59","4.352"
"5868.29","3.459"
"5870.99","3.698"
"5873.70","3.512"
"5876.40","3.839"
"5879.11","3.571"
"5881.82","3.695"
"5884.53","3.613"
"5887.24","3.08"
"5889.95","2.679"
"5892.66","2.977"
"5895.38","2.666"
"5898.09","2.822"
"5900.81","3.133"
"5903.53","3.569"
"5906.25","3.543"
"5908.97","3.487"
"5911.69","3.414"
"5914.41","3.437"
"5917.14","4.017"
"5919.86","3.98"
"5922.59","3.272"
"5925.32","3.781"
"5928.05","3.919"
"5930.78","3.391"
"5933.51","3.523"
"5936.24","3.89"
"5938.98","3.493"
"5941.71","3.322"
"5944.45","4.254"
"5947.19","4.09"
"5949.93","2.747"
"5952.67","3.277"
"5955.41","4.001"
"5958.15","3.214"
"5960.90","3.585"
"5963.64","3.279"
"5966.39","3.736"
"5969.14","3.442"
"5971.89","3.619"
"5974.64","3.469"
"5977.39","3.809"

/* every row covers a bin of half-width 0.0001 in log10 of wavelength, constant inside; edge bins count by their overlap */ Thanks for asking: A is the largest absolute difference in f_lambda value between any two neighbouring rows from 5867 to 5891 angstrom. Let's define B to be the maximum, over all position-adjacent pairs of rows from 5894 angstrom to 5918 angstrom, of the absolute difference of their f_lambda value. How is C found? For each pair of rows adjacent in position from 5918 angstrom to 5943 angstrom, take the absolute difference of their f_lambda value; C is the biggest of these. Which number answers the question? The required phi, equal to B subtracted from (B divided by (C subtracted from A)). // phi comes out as -4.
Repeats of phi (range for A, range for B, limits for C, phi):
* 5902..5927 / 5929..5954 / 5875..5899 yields 6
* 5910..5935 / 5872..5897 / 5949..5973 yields -7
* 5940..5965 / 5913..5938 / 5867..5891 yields 0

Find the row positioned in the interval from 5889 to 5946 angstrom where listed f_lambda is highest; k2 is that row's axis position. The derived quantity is 5944.45 angstrom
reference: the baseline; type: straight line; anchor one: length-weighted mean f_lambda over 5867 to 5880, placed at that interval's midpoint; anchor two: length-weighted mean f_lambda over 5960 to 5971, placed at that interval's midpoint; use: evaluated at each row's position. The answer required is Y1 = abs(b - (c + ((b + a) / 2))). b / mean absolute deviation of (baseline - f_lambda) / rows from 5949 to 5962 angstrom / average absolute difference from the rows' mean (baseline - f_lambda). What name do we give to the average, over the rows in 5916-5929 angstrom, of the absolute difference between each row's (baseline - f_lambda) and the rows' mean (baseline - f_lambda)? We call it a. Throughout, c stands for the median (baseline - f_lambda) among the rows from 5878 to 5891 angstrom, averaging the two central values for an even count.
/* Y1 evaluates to 0.03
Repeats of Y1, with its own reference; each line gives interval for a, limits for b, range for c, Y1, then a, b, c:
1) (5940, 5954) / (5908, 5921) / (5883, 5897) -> 0.74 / 0.51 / 0.27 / 0.62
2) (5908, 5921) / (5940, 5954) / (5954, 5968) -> 0.19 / 0.27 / 0.51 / -0.07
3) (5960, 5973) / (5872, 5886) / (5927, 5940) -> 0.05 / 0.14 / 0.10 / 0.03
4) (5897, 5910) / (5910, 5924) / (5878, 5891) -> 0.03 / 0.27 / 0.30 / 0.04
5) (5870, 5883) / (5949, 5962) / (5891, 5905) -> 0.50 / 0.10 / 0.35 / 0.62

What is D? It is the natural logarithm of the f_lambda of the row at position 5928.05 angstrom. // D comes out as 1.37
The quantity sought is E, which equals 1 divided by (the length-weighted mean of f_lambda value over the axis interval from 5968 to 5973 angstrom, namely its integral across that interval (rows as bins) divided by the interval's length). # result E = 0.2833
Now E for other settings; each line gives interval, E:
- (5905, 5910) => 0.2844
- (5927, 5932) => 0.2742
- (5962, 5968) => 0.2850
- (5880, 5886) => 0.2751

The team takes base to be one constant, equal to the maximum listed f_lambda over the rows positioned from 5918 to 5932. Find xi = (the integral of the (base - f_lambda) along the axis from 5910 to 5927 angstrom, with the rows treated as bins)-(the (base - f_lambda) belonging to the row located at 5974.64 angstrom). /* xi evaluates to 5.1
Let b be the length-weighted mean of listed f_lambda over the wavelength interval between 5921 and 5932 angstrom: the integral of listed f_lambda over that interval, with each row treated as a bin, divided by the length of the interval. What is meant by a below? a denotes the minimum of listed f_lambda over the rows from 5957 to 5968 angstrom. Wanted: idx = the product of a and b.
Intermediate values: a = 3.214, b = 3.60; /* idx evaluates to 11.6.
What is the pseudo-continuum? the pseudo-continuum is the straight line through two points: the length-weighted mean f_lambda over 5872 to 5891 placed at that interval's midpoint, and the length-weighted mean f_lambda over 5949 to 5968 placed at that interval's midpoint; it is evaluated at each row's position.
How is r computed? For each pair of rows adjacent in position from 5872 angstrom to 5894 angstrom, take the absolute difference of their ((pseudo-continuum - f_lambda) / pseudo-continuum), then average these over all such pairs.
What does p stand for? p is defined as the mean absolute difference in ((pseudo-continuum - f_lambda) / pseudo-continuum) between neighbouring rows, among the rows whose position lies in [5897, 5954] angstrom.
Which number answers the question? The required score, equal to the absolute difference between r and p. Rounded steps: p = 0.109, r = 0.08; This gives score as 0.02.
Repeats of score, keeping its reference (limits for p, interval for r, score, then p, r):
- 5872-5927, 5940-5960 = 0.14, 0.081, 0.22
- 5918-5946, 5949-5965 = 0.03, 0.126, 0.16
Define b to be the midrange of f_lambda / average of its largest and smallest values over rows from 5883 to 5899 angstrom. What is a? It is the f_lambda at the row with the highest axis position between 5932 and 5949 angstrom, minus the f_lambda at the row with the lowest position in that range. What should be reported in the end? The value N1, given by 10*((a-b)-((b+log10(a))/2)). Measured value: -40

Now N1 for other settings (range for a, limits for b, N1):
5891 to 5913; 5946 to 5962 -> -45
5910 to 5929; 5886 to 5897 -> -37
